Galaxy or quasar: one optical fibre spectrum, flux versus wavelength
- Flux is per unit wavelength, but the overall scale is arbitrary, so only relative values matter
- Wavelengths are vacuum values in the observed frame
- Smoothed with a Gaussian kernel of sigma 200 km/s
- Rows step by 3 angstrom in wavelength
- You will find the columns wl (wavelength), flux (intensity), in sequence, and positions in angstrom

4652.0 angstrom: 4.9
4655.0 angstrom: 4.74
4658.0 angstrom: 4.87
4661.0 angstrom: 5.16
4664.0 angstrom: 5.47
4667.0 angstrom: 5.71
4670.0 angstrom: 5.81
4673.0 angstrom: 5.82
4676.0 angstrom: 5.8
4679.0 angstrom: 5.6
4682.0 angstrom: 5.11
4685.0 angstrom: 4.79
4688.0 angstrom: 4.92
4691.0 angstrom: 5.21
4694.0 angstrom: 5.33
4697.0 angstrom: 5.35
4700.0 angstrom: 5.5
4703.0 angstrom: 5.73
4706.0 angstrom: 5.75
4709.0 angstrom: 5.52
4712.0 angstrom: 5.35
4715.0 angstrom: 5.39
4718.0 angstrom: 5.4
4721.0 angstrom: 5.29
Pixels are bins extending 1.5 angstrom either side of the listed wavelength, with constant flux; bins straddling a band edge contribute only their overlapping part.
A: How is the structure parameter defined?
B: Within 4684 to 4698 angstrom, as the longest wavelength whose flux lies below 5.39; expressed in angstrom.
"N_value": 4697.0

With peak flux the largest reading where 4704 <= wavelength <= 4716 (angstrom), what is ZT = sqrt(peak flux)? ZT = 2.40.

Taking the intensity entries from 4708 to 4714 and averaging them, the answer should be 5.4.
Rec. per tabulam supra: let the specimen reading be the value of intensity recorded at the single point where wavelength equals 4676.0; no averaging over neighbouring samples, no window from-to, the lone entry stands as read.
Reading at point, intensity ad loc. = 5.8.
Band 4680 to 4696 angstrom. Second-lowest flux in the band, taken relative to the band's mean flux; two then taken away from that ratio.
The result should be -1.03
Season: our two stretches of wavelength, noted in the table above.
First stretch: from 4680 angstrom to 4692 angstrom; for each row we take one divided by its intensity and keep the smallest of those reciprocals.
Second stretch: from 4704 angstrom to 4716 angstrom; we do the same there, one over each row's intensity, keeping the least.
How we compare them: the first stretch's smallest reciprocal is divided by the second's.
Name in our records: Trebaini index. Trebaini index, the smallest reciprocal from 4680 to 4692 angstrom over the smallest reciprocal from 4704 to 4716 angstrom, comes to 1.10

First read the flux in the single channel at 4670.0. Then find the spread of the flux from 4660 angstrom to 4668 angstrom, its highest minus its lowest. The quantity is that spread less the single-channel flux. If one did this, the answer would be -5.3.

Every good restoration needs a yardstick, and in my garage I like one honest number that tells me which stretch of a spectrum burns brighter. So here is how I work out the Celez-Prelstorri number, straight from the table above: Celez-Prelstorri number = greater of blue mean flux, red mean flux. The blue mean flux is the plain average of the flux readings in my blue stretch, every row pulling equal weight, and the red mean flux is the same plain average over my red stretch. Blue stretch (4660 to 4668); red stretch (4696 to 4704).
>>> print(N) 5.53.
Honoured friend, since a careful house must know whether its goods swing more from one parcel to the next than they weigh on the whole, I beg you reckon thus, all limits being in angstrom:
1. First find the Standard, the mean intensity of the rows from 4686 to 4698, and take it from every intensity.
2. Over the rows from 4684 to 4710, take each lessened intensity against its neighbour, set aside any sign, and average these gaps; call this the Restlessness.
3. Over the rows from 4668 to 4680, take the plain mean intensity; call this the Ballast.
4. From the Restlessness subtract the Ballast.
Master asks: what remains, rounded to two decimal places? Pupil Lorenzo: -5.61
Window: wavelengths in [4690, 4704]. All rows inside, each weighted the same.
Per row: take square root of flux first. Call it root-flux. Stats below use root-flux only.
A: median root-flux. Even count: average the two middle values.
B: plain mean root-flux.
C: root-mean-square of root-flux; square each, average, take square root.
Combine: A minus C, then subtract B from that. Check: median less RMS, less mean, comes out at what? -2.34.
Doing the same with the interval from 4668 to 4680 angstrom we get -2.39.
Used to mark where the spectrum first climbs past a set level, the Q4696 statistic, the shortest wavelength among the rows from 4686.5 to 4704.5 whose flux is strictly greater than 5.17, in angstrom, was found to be 4691.0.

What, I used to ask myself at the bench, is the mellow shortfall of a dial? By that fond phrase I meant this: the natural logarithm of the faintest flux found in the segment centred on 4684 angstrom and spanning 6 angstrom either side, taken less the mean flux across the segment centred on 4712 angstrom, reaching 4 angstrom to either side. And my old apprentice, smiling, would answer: -3.85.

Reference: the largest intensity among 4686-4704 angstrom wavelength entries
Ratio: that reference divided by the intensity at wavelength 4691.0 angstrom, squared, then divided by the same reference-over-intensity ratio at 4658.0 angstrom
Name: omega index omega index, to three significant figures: 1.03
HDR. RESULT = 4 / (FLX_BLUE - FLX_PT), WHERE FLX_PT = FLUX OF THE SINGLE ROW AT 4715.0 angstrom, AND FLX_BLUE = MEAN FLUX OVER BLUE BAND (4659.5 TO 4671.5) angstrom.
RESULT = 27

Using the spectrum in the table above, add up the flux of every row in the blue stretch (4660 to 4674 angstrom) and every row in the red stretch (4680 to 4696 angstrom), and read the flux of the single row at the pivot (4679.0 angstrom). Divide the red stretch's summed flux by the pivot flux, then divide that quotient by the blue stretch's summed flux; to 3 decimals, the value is 0.162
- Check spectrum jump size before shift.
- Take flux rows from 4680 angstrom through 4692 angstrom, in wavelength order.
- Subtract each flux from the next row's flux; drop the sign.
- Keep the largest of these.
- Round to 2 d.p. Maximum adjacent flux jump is 0.32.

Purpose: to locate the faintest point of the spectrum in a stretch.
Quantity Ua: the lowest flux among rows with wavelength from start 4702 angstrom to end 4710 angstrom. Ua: 5.52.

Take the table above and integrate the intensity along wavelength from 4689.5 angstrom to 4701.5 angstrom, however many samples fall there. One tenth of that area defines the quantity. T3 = 6.42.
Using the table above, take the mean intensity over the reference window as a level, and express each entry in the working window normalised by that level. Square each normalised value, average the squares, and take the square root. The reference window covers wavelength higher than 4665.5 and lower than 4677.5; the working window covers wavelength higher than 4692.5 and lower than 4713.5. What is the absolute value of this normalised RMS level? 0.952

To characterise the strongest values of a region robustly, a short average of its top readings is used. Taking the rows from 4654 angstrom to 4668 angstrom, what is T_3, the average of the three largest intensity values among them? 5.45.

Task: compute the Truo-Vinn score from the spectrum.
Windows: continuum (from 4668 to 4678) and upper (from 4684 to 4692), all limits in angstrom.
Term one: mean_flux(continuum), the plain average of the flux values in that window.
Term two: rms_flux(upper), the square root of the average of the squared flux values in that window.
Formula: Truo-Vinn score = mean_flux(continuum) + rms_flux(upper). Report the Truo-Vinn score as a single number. 10.8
